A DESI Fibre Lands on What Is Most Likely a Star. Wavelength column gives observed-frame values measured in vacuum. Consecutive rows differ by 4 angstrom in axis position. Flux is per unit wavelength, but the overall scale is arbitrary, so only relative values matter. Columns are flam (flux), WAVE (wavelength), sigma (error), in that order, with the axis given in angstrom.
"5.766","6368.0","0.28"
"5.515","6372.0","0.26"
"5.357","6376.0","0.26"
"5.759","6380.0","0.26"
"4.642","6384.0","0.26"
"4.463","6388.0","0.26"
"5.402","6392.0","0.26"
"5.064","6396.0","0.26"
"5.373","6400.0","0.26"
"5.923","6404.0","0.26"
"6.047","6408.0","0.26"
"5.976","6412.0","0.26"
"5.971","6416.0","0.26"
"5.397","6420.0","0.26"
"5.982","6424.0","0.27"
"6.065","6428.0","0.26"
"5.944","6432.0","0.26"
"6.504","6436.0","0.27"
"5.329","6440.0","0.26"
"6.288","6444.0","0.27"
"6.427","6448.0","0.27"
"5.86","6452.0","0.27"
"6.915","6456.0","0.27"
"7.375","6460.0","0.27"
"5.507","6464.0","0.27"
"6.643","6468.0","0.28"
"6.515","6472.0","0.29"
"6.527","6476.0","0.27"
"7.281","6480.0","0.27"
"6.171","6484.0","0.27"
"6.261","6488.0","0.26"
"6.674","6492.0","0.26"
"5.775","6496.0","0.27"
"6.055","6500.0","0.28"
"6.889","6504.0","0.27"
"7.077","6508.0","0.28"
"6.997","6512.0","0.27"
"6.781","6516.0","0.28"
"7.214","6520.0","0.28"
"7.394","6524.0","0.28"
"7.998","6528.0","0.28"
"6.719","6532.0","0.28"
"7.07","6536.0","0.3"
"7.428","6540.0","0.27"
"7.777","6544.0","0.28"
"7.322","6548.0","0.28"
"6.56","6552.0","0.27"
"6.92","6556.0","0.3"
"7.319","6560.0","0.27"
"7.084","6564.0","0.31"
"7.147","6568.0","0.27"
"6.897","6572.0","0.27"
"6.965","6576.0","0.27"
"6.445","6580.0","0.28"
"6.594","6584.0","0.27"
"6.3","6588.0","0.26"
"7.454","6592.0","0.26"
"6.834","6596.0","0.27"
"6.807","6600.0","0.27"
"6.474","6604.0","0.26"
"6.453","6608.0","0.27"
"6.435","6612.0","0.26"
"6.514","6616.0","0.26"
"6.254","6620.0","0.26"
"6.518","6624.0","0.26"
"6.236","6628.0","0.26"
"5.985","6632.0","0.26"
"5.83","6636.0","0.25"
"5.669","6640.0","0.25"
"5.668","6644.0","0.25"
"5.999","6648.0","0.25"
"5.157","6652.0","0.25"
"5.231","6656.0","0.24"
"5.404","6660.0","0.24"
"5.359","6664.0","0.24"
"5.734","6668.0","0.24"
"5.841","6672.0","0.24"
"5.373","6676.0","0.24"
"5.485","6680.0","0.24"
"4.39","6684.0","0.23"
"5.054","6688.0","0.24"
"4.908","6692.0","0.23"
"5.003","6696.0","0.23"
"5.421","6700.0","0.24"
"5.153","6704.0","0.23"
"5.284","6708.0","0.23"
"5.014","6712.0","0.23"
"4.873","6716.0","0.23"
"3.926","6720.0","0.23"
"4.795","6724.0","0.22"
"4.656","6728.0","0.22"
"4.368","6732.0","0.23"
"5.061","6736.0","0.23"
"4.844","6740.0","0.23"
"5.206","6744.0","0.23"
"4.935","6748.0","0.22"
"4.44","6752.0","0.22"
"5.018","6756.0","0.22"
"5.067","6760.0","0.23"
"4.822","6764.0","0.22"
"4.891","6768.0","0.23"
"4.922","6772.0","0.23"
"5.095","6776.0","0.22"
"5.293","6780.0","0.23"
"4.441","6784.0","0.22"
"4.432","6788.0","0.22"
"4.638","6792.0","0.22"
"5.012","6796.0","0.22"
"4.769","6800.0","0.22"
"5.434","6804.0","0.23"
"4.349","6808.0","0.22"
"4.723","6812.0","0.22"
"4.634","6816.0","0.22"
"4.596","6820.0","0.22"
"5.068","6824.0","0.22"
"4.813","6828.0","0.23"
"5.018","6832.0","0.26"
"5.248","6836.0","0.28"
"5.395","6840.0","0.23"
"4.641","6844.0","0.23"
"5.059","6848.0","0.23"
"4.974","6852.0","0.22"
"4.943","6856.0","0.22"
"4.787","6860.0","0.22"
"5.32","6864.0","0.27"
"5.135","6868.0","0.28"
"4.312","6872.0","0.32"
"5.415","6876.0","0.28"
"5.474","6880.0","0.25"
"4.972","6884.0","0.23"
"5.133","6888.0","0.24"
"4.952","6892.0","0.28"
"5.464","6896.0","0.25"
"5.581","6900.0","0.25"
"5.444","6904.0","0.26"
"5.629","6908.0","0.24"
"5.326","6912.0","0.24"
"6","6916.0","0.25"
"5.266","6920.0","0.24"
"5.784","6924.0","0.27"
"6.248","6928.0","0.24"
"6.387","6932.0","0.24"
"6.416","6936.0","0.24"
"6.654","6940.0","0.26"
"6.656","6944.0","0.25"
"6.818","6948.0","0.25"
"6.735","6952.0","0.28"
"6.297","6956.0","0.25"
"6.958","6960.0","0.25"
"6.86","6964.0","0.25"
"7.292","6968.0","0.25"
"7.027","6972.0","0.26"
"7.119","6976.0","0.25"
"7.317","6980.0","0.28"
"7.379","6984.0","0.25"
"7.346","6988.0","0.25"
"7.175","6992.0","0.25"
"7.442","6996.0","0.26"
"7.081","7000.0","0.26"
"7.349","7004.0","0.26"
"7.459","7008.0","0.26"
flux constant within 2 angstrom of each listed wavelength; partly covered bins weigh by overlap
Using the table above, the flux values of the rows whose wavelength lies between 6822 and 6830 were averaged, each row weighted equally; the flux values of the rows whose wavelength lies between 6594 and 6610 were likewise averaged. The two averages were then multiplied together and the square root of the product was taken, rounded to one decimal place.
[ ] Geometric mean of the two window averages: 5.7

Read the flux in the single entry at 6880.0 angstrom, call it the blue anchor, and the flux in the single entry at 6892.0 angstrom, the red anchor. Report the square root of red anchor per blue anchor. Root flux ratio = 0.95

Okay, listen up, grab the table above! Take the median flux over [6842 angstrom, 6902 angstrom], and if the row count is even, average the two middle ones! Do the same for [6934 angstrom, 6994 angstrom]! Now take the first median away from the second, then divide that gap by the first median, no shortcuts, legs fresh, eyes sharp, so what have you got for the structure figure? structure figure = 0.38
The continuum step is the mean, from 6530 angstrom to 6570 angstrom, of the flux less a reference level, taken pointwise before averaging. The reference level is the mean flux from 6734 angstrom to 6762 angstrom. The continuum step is 2.2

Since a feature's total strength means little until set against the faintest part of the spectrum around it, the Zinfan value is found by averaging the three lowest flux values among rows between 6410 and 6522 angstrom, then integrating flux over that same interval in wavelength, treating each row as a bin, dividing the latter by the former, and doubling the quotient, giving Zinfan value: 264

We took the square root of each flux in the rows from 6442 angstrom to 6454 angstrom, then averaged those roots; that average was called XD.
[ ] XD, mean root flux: 2.5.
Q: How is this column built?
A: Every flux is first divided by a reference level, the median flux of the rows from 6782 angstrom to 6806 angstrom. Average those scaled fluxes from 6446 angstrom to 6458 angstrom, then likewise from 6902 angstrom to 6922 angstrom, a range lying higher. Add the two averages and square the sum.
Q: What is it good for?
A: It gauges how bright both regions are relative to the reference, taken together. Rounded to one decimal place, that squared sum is 6.4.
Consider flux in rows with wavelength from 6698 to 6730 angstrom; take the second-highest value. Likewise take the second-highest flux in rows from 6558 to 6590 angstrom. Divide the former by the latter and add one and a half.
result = 2.24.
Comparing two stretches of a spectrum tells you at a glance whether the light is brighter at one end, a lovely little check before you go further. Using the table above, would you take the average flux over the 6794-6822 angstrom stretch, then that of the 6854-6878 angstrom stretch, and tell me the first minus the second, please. -0.2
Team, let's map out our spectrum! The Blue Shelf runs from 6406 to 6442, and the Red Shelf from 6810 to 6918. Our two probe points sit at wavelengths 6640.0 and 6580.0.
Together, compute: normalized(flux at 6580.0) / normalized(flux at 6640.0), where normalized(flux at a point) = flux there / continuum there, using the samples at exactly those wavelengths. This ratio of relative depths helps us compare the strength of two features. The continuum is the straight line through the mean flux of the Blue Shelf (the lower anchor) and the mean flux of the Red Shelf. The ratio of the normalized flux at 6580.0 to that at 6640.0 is 1.1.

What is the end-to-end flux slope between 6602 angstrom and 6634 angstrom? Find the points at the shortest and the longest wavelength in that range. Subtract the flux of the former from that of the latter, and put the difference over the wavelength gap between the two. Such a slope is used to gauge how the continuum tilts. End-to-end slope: -0.017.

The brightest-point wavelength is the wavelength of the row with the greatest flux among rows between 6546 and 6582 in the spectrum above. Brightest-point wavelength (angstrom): 6548.0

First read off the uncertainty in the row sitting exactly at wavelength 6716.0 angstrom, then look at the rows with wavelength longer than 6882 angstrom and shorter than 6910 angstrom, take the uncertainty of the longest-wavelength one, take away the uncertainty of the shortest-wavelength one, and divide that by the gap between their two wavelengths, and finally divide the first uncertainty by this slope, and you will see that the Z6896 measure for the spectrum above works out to 552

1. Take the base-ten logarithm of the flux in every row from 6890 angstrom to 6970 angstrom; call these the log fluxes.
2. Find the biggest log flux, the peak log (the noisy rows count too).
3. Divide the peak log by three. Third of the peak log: 0.29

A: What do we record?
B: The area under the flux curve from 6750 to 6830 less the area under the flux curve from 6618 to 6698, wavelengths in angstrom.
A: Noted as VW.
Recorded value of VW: -59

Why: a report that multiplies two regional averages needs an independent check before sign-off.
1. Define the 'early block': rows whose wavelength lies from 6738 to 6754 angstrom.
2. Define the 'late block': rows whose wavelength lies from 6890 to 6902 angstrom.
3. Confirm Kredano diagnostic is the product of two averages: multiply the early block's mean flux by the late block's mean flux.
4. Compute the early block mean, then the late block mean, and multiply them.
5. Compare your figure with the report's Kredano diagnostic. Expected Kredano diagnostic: 25.9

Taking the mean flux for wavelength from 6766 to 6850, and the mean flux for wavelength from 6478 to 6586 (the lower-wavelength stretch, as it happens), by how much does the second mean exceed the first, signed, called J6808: 2.0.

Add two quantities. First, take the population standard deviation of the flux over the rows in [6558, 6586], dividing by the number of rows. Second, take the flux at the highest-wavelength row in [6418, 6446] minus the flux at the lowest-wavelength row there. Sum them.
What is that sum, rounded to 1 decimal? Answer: 1.2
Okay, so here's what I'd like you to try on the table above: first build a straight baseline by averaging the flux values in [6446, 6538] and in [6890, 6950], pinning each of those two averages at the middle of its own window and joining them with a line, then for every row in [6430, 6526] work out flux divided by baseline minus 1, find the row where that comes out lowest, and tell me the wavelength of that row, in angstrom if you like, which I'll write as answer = 6440.0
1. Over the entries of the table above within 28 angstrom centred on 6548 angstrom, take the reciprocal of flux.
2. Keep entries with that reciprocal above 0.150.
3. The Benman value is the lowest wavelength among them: 6552.0 angstrom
